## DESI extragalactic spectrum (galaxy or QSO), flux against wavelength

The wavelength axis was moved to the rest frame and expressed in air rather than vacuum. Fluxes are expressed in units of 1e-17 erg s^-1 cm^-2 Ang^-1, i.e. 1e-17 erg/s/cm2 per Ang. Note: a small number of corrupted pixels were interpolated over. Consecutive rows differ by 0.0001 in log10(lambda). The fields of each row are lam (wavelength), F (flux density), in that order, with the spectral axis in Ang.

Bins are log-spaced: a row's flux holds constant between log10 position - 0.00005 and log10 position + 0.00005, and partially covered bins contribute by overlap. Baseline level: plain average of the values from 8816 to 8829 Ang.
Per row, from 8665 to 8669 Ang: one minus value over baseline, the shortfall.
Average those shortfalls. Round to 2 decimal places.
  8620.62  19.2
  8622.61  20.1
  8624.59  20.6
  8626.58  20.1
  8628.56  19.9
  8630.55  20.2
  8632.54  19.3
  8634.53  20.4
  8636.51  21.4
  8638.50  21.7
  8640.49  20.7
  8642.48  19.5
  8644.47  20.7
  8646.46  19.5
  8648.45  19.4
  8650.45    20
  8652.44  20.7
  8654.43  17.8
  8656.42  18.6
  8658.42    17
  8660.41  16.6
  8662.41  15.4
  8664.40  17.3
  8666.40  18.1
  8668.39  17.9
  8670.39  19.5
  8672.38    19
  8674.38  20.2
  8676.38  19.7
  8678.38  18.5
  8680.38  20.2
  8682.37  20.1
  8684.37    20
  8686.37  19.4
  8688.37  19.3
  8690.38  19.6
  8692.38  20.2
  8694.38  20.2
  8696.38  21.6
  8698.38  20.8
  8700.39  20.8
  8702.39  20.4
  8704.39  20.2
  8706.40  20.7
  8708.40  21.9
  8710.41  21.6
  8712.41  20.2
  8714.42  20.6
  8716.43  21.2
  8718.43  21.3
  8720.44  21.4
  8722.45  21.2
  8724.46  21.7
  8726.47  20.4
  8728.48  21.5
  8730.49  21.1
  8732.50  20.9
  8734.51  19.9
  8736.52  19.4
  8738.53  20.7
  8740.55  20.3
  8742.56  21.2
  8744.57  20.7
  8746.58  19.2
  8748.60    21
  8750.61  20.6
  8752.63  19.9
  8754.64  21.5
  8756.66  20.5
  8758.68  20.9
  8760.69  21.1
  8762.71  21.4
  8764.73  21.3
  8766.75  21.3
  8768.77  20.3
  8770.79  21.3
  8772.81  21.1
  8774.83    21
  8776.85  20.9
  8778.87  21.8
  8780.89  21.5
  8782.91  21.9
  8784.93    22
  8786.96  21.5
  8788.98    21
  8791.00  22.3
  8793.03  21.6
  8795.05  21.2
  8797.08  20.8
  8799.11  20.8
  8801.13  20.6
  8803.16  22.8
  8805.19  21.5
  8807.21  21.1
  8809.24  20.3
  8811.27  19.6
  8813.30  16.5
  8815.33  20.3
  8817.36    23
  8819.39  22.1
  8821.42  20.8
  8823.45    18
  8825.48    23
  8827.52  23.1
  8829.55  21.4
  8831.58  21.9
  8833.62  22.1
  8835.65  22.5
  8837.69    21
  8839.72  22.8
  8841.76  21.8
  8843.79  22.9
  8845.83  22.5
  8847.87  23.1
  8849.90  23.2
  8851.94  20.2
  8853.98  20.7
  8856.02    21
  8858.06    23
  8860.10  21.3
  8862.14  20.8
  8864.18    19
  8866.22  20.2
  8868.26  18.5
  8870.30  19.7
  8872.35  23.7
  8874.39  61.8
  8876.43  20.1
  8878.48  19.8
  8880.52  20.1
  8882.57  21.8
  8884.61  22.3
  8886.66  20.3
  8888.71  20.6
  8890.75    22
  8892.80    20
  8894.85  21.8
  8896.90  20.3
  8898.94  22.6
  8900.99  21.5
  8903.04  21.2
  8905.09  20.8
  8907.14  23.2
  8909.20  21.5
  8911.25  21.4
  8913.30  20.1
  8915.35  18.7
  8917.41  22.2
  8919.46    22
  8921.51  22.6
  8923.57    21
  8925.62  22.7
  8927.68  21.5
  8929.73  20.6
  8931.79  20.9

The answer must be 0.17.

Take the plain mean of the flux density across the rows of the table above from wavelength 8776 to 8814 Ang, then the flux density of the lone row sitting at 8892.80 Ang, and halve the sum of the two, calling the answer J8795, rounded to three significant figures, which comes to 20.5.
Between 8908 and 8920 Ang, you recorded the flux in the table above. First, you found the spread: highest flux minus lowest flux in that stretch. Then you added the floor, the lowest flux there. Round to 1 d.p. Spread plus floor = 22.2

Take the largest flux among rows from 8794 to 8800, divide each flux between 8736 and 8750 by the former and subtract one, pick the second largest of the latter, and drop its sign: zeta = 0.009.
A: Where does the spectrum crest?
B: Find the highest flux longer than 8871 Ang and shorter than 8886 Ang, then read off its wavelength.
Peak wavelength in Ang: 8874.39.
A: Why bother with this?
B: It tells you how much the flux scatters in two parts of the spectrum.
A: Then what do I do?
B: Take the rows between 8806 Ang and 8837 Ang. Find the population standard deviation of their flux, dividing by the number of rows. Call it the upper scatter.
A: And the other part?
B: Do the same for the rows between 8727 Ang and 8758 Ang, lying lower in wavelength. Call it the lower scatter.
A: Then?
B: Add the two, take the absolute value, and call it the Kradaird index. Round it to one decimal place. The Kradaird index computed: 2.5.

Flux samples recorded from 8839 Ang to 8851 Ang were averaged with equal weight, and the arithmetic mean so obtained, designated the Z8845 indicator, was 22.7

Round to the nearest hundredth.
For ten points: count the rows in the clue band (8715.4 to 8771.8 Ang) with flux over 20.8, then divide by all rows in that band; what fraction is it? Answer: 0.61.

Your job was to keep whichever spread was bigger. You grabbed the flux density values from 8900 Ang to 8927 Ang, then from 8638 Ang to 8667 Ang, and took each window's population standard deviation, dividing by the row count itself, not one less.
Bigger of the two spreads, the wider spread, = 1.74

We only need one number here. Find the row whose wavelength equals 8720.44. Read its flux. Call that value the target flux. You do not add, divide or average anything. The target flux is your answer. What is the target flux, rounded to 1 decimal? 21.4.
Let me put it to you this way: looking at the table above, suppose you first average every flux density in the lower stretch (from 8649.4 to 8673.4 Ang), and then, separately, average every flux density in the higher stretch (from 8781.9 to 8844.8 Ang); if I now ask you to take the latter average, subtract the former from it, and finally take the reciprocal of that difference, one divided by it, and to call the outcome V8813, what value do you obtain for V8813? 0.31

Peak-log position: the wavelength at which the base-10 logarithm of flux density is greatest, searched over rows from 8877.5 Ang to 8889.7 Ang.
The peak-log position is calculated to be 8884.61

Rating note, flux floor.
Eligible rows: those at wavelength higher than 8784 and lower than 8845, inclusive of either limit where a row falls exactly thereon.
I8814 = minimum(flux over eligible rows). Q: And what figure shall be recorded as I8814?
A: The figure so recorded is 16.5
